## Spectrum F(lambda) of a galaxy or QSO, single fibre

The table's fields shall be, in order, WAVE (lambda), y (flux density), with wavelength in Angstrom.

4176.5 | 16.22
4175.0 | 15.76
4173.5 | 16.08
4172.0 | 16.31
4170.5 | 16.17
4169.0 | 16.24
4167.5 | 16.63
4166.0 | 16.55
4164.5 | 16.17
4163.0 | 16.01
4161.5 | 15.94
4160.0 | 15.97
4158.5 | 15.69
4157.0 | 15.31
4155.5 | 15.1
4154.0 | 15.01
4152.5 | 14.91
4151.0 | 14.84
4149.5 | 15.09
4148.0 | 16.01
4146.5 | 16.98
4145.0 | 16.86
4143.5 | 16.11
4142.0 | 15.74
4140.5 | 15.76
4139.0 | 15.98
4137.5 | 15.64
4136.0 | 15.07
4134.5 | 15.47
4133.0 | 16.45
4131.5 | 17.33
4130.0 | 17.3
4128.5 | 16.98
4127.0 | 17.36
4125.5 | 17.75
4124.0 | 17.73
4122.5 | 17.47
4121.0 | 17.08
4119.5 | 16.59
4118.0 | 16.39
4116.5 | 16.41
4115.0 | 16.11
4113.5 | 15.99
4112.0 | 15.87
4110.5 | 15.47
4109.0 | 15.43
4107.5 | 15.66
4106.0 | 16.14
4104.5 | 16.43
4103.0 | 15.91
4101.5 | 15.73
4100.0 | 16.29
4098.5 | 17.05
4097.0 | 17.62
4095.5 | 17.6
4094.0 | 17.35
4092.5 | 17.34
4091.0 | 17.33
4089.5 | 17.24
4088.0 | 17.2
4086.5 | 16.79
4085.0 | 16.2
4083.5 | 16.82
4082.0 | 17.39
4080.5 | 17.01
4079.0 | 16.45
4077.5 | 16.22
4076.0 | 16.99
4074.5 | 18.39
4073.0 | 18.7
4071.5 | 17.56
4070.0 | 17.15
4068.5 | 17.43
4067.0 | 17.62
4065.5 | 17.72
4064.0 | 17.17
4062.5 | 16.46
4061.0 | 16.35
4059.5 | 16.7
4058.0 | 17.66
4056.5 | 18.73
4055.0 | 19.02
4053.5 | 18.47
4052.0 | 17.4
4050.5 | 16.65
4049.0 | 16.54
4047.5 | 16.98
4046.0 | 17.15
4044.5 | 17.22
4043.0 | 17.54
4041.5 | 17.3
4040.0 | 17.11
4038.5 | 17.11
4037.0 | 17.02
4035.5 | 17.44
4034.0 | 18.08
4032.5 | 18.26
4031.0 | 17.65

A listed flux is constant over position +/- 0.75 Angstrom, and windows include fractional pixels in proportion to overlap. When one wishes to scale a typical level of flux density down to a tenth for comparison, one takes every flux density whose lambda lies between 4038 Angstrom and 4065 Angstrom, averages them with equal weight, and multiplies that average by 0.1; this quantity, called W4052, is 1.73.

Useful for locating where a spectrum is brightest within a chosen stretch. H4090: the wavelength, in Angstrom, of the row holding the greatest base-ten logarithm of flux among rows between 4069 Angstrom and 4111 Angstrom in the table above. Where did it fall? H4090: 4073.0 Angstrom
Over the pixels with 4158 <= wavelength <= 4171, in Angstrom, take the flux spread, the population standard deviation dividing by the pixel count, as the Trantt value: 0.3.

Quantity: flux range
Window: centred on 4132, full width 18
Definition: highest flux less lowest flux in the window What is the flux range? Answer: 2.7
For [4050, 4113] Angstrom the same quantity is 3.6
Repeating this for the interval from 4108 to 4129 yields 2.3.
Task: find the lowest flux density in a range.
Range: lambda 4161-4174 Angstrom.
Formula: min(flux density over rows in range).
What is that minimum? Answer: 15.94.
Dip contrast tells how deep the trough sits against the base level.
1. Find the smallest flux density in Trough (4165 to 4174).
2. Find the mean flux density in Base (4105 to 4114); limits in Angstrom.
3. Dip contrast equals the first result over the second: 1.020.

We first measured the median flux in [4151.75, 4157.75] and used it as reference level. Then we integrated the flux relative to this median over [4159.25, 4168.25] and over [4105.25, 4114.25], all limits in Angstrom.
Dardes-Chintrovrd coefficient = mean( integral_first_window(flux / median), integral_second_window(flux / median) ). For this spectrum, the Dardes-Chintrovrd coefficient 9.6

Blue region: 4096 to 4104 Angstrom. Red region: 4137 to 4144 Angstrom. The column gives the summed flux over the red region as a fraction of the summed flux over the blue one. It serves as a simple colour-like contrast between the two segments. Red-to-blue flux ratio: 0.96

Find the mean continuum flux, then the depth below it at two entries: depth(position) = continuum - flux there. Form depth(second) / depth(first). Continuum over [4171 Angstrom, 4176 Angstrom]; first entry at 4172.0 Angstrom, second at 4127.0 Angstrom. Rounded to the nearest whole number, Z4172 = 5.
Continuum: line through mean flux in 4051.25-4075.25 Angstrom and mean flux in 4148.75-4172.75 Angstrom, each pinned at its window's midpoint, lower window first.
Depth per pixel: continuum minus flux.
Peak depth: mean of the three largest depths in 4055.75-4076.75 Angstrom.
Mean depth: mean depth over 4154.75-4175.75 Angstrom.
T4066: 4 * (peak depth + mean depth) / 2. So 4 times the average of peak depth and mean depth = 1.7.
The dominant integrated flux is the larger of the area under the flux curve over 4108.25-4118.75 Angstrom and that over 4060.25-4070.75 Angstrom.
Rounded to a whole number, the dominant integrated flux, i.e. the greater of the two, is 180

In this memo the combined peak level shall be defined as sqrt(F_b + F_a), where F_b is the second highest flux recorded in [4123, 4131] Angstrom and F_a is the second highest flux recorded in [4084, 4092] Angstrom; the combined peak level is 5.91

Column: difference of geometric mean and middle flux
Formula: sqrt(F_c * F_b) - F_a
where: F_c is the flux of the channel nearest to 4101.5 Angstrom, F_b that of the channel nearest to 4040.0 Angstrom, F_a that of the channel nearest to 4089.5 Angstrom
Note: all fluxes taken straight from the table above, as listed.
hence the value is -0.8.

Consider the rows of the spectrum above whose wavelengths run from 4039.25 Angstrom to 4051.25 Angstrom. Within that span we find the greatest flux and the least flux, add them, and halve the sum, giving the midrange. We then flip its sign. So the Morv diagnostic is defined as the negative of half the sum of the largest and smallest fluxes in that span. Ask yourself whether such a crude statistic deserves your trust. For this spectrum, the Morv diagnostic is -17.0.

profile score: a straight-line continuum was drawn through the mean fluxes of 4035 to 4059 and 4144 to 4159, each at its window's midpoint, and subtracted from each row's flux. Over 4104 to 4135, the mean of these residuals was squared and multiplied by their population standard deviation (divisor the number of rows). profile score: 0.13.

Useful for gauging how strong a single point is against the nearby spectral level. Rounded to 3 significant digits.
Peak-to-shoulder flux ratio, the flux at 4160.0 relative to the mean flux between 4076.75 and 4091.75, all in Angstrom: 0.947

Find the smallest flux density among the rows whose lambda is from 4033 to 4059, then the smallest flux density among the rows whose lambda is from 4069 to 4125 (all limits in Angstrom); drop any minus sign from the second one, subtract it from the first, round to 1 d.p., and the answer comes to 1.1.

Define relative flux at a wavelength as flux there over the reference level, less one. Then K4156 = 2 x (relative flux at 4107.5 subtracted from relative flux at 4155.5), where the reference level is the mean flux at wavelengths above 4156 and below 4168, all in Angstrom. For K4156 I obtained -0.07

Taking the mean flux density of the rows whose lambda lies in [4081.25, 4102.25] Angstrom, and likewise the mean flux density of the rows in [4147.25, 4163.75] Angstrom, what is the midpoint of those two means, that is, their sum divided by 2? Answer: 16.2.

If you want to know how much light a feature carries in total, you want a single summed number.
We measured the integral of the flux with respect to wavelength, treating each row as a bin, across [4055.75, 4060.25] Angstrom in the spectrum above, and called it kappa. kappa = 80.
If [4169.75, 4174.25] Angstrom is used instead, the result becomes 73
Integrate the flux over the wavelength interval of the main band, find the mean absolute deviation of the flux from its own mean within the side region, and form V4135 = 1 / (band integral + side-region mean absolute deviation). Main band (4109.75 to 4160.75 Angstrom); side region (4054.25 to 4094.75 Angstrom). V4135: 0.0012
